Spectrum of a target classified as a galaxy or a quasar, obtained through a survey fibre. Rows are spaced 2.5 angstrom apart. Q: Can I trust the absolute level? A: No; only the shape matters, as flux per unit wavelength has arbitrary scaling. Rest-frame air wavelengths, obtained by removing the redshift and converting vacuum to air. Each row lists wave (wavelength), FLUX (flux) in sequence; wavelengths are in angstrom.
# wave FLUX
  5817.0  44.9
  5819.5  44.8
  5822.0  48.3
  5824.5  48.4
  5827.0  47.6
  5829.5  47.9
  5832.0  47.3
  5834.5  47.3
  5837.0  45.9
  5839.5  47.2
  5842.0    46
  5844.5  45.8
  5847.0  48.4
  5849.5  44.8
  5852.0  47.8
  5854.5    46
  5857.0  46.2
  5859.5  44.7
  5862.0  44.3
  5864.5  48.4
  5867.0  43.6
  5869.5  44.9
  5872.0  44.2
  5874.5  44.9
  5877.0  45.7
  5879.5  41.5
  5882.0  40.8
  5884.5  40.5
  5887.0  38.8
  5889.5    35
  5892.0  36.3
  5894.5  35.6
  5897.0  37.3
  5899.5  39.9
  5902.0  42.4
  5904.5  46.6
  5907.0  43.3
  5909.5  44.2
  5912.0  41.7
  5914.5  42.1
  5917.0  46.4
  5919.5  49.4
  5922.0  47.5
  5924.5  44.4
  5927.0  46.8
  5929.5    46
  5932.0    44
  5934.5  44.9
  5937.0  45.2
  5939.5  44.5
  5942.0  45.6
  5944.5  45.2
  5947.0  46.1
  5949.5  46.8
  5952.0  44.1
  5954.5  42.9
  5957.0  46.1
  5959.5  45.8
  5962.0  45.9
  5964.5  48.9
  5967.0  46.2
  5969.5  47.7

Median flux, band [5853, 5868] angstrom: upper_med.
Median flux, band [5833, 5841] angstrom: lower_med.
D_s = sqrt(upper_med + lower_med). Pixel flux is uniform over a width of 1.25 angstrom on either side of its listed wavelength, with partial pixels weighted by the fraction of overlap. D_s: 9.62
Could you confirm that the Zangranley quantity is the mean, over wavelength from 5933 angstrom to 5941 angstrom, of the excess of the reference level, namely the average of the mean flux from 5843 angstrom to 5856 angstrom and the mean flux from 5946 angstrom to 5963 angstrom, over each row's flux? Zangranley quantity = 1.1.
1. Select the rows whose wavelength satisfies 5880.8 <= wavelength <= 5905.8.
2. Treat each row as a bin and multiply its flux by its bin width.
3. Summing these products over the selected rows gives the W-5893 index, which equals 983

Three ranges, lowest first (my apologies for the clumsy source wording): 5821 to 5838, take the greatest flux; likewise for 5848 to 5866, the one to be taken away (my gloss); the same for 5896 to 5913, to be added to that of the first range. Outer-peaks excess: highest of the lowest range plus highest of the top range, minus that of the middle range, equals 46.6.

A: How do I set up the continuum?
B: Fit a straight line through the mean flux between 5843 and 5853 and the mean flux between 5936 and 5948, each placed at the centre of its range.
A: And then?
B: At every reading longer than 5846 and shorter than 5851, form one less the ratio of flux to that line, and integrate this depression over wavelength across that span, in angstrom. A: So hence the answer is 0.01 angstrom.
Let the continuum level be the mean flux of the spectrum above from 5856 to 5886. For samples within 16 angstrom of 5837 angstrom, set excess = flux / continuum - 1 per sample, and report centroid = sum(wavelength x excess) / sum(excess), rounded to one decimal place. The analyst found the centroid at 5835.3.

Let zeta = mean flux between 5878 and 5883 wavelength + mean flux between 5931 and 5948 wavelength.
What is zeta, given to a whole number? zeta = 86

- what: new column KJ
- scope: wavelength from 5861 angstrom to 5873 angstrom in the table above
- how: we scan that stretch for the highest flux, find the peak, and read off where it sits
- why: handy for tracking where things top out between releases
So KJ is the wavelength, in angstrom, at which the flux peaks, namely 5864.5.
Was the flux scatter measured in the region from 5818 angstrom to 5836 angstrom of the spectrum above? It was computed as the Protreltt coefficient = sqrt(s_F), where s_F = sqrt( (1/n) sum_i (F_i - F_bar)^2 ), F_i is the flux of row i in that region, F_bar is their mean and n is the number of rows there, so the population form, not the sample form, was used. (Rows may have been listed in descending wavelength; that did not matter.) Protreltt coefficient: 1.1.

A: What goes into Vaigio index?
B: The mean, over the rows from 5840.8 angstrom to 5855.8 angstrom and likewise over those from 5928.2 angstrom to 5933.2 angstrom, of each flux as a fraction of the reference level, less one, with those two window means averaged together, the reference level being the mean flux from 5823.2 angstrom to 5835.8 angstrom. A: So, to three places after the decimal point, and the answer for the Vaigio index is -0.041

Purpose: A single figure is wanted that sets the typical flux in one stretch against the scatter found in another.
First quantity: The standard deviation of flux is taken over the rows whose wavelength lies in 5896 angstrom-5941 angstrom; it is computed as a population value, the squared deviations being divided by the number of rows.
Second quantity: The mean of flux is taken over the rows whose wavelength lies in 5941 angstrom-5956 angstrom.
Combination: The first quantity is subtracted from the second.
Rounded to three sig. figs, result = 42.3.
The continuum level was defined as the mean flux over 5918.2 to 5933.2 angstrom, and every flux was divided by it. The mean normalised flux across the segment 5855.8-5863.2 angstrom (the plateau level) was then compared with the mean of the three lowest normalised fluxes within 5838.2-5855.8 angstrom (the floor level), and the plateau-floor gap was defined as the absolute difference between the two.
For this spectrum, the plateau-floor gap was 0.010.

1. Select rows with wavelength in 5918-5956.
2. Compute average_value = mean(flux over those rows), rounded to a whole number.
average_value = 46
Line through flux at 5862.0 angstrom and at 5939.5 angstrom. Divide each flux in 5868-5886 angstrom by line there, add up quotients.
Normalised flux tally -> 6.8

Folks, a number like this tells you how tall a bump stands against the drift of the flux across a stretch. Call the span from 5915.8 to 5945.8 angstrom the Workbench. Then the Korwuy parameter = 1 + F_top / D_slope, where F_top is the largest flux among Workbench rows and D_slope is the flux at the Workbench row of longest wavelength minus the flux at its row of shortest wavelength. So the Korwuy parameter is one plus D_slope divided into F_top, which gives -40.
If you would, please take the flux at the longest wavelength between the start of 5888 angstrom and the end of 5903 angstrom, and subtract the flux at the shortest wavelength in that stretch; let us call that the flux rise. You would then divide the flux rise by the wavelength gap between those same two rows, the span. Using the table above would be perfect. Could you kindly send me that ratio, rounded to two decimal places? 0.59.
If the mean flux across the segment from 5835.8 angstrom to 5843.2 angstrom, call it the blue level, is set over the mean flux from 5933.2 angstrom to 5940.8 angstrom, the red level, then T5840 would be 1.03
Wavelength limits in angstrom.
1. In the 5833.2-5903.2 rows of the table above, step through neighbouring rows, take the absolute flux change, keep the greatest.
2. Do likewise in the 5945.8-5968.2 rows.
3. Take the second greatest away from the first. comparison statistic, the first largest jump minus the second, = 1.6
